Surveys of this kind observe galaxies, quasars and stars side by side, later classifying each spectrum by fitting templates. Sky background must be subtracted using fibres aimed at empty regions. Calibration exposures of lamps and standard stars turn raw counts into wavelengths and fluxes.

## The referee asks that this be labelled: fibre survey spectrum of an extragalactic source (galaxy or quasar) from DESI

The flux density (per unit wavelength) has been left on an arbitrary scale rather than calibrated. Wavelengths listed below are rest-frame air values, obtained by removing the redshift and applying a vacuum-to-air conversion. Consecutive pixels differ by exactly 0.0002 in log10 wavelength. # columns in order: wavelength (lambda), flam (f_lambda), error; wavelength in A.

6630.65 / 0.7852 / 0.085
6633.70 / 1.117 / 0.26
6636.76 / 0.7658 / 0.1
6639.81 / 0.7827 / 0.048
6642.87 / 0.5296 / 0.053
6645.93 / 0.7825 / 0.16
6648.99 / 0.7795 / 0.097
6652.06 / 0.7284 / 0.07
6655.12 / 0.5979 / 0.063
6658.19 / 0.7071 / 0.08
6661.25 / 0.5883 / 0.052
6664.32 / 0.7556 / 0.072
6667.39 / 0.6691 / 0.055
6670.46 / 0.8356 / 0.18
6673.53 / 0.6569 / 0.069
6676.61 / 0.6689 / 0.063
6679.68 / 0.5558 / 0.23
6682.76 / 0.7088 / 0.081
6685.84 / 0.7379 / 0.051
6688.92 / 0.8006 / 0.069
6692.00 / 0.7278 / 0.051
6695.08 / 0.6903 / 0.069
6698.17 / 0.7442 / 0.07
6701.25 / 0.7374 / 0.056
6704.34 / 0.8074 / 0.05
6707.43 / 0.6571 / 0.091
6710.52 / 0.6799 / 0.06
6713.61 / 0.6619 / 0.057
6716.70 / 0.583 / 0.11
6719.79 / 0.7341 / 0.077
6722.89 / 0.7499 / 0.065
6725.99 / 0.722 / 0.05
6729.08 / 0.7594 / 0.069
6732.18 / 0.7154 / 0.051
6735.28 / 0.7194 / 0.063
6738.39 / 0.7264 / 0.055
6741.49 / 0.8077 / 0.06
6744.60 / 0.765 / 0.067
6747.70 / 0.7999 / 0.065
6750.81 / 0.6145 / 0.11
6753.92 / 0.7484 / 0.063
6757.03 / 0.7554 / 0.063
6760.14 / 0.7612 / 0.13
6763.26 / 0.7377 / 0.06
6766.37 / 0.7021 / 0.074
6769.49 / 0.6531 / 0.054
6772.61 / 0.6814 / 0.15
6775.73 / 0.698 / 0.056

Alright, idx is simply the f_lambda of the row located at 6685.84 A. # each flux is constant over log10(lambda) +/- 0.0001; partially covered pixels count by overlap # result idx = 0.7379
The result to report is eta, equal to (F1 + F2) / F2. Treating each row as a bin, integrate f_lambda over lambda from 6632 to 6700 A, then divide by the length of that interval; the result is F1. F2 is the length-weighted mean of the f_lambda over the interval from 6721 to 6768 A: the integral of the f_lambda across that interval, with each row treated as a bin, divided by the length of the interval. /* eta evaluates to 1.98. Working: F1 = 0.724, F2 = 0.74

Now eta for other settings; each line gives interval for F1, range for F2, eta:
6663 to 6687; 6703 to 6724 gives 2.00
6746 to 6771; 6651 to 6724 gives 2.03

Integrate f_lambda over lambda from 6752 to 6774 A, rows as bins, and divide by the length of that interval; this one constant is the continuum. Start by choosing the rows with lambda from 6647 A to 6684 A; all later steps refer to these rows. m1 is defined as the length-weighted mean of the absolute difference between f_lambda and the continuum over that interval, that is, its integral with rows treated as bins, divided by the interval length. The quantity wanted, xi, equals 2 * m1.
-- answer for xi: 0.1375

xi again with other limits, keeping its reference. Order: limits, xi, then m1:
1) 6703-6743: 0.0877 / 0.0439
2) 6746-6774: 0.0964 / 0.0482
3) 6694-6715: 0.0915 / 0.0457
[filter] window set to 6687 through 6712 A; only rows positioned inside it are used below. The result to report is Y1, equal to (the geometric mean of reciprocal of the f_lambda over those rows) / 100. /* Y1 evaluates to 0.0137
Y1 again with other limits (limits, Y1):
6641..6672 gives 0.0145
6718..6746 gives 0.0134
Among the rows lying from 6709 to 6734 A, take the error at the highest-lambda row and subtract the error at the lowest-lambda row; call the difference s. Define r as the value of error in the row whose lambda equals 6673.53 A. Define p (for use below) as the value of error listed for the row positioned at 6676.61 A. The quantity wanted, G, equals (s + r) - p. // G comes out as 0.00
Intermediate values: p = 0.063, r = 0.069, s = -0.009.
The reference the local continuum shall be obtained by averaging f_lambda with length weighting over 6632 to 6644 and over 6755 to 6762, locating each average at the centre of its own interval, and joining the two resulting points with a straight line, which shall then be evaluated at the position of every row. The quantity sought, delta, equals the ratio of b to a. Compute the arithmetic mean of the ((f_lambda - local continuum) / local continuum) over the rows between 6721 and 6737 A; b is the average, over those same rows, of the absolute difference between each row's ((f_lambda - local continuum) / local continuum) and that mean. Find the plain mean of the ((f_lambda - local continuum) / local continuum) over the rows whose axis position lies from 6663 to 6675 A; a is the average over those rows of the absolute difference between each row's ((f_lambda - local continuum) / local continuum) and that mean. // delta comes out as 0.25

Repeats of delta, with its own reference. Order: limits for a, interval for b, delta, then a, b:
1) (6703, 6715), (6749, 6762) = 1.06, 0.067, 0.071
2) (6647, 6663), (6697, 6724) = 0.80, 0.086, 0.069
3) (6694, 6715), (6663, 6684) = 1.42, 0.056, 0.079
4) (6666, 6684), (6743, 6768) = 0.66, 0.076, 0.050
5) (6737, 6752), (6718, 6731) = 0.24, 0.076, 0.018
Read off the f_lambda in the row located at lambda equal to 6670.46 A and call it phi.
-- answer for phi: 0.8356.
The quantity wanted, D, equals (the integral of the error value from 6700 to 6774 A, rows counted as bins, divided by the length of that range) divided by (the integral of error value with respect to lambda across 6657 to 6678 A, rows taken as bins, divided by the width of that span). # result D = 0.89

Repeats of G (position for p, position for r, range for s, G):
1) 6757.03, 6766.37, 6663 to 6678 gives 0.00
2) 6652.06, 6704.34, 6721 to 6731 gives -0.02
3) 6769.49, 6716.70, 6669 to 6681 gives 0.11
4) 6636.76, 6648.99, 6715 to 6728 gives -0.06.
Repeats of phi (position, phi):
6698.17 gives 0.7442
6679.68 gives 0.5558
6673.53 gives 0.6569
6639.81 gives 0.7827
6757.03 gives 0.7554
